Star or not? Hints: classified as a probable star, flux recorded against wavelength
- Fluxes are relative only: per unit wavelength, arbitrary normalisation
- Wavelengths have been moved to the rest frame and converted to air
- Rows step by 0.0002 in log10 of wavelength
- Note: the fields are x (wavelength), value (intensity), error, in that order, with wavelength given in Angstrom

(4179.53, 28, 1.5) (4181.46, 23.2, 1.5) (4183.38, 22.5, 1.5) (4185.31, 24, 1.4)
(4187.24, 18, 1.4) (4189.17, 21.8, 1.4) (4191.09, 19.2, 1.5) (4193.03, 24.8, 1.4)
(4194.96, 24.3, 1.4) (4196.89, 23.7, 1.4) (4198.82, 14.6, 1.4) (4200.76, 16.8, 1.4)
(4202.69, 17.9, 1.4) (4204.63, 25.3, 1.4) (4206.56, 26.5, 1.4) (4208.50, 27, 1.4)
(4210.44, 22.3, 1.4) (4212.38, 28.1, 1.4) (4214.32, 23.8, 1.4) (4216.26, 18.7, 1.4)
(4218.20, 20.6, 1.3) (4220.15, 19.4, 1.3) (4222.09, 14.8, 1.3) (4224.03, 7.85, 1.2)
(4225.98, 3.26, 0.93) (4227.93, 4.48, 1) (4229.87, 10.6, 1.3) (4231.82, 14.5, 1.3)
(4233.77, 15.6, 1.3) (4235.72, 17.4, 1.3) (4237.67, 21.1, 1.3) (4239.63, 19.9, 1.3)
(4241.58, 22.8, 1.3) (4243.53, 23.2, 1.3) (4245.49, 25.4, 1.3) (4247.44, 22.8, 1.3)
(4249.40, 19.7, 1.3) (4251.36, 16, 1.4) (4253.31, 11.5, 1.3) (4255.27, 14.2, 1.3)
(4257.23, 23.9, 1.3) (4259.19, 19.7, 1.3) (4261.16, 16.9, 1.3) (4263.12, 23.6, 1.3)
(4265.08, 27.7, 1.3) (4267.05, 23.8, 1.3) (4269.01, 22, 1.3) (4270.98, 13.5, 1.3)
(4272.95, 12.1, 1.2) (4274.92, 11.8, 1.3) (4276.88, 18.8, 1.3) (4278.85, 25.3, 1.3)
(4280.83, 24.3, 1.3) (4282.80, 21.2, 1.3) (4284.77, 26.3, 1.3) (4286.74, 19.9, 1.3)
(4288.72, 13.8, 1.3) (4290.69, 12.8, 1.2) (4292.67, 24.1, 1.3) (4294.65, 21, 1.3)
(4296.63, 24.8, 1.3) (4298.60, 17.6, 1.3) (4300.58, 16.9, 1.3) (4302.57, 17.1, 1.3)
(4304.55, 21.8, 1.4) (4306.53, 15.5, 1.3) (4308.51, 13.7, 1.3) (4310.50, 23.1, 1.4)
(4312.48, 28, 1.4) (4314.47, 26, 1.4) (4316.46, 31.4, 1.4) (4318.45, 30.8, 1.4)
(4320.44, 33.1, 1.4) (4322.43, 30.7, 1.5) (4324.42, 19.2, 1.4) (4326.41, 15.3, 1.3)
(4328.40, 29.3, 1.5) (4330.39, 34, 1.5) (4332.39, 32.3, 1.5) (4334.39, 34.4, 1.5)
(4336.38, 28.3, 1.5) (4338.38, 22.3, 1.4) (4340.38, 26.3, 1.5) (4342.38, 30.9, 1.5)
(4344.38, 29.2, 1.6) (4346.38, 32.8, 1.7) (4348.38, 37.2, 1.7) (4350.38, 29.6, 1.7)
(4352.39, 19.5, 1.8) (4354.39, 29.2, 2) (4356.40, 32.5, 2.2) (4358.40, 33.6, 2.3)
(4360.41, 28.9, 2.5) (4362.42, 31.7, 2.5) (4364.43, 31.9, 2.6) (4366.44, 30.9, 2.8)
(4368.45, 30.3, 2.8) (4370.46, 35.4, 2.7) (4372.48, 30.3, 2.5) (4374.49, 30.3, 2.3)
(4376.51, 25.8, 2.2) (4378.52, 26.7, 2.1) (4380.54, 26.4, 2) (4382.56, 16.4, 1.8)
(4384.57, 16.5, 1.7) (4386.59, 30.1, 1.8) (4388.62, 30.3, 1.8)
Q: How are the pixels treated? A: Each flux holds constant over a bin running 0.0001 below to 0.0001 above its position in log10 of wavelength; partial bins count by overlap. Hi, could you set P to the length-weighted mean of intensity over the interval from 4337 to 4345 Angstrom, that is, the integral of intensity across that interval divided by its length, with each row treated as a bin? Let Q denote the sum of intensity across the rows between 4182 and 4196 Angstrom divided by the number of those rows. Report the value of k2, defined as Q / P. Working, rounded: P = 27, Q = 22.1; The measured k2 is 0.8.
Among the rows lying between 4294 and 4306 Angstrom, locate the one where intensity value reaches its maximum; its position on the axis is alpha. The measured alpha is 4296.63 Angstrom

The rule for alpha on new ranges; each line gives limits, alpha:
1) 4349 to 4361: 4358.40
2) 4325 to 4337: 4334.39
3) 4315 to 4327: 4320.44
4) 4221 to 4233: 4222.09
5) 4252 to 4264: 4257.23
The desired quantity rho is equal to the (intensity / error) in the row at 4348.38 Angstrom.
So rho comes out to 22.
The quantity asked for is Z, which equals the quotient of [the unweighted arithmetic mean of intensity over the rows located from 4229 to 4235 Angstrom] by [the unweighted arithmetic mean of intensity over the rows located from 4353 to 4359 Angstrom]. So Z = 0.4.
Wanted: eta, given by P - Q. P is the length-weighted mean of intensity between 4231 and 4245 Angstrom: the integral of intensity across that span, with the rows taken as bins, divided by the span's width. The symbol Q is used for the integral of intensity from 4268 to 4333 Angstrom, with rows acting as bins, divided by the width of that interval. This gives -2.5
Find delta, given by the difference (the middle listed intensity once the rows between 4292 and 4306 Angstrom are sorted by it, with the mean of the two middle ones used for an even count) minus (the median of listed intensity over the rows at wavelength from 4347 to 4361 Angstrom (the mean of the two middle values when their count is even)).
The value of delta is -8.6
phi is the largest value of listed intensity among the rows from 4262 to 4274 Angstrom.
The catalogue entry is 27.7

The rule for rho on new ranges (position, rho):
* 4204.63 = 18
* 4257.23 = 18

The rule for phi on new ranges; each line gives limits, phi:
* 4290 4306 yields 24.8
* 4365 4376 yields 35.4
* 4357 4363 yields 33.6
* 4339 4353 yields 37.2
